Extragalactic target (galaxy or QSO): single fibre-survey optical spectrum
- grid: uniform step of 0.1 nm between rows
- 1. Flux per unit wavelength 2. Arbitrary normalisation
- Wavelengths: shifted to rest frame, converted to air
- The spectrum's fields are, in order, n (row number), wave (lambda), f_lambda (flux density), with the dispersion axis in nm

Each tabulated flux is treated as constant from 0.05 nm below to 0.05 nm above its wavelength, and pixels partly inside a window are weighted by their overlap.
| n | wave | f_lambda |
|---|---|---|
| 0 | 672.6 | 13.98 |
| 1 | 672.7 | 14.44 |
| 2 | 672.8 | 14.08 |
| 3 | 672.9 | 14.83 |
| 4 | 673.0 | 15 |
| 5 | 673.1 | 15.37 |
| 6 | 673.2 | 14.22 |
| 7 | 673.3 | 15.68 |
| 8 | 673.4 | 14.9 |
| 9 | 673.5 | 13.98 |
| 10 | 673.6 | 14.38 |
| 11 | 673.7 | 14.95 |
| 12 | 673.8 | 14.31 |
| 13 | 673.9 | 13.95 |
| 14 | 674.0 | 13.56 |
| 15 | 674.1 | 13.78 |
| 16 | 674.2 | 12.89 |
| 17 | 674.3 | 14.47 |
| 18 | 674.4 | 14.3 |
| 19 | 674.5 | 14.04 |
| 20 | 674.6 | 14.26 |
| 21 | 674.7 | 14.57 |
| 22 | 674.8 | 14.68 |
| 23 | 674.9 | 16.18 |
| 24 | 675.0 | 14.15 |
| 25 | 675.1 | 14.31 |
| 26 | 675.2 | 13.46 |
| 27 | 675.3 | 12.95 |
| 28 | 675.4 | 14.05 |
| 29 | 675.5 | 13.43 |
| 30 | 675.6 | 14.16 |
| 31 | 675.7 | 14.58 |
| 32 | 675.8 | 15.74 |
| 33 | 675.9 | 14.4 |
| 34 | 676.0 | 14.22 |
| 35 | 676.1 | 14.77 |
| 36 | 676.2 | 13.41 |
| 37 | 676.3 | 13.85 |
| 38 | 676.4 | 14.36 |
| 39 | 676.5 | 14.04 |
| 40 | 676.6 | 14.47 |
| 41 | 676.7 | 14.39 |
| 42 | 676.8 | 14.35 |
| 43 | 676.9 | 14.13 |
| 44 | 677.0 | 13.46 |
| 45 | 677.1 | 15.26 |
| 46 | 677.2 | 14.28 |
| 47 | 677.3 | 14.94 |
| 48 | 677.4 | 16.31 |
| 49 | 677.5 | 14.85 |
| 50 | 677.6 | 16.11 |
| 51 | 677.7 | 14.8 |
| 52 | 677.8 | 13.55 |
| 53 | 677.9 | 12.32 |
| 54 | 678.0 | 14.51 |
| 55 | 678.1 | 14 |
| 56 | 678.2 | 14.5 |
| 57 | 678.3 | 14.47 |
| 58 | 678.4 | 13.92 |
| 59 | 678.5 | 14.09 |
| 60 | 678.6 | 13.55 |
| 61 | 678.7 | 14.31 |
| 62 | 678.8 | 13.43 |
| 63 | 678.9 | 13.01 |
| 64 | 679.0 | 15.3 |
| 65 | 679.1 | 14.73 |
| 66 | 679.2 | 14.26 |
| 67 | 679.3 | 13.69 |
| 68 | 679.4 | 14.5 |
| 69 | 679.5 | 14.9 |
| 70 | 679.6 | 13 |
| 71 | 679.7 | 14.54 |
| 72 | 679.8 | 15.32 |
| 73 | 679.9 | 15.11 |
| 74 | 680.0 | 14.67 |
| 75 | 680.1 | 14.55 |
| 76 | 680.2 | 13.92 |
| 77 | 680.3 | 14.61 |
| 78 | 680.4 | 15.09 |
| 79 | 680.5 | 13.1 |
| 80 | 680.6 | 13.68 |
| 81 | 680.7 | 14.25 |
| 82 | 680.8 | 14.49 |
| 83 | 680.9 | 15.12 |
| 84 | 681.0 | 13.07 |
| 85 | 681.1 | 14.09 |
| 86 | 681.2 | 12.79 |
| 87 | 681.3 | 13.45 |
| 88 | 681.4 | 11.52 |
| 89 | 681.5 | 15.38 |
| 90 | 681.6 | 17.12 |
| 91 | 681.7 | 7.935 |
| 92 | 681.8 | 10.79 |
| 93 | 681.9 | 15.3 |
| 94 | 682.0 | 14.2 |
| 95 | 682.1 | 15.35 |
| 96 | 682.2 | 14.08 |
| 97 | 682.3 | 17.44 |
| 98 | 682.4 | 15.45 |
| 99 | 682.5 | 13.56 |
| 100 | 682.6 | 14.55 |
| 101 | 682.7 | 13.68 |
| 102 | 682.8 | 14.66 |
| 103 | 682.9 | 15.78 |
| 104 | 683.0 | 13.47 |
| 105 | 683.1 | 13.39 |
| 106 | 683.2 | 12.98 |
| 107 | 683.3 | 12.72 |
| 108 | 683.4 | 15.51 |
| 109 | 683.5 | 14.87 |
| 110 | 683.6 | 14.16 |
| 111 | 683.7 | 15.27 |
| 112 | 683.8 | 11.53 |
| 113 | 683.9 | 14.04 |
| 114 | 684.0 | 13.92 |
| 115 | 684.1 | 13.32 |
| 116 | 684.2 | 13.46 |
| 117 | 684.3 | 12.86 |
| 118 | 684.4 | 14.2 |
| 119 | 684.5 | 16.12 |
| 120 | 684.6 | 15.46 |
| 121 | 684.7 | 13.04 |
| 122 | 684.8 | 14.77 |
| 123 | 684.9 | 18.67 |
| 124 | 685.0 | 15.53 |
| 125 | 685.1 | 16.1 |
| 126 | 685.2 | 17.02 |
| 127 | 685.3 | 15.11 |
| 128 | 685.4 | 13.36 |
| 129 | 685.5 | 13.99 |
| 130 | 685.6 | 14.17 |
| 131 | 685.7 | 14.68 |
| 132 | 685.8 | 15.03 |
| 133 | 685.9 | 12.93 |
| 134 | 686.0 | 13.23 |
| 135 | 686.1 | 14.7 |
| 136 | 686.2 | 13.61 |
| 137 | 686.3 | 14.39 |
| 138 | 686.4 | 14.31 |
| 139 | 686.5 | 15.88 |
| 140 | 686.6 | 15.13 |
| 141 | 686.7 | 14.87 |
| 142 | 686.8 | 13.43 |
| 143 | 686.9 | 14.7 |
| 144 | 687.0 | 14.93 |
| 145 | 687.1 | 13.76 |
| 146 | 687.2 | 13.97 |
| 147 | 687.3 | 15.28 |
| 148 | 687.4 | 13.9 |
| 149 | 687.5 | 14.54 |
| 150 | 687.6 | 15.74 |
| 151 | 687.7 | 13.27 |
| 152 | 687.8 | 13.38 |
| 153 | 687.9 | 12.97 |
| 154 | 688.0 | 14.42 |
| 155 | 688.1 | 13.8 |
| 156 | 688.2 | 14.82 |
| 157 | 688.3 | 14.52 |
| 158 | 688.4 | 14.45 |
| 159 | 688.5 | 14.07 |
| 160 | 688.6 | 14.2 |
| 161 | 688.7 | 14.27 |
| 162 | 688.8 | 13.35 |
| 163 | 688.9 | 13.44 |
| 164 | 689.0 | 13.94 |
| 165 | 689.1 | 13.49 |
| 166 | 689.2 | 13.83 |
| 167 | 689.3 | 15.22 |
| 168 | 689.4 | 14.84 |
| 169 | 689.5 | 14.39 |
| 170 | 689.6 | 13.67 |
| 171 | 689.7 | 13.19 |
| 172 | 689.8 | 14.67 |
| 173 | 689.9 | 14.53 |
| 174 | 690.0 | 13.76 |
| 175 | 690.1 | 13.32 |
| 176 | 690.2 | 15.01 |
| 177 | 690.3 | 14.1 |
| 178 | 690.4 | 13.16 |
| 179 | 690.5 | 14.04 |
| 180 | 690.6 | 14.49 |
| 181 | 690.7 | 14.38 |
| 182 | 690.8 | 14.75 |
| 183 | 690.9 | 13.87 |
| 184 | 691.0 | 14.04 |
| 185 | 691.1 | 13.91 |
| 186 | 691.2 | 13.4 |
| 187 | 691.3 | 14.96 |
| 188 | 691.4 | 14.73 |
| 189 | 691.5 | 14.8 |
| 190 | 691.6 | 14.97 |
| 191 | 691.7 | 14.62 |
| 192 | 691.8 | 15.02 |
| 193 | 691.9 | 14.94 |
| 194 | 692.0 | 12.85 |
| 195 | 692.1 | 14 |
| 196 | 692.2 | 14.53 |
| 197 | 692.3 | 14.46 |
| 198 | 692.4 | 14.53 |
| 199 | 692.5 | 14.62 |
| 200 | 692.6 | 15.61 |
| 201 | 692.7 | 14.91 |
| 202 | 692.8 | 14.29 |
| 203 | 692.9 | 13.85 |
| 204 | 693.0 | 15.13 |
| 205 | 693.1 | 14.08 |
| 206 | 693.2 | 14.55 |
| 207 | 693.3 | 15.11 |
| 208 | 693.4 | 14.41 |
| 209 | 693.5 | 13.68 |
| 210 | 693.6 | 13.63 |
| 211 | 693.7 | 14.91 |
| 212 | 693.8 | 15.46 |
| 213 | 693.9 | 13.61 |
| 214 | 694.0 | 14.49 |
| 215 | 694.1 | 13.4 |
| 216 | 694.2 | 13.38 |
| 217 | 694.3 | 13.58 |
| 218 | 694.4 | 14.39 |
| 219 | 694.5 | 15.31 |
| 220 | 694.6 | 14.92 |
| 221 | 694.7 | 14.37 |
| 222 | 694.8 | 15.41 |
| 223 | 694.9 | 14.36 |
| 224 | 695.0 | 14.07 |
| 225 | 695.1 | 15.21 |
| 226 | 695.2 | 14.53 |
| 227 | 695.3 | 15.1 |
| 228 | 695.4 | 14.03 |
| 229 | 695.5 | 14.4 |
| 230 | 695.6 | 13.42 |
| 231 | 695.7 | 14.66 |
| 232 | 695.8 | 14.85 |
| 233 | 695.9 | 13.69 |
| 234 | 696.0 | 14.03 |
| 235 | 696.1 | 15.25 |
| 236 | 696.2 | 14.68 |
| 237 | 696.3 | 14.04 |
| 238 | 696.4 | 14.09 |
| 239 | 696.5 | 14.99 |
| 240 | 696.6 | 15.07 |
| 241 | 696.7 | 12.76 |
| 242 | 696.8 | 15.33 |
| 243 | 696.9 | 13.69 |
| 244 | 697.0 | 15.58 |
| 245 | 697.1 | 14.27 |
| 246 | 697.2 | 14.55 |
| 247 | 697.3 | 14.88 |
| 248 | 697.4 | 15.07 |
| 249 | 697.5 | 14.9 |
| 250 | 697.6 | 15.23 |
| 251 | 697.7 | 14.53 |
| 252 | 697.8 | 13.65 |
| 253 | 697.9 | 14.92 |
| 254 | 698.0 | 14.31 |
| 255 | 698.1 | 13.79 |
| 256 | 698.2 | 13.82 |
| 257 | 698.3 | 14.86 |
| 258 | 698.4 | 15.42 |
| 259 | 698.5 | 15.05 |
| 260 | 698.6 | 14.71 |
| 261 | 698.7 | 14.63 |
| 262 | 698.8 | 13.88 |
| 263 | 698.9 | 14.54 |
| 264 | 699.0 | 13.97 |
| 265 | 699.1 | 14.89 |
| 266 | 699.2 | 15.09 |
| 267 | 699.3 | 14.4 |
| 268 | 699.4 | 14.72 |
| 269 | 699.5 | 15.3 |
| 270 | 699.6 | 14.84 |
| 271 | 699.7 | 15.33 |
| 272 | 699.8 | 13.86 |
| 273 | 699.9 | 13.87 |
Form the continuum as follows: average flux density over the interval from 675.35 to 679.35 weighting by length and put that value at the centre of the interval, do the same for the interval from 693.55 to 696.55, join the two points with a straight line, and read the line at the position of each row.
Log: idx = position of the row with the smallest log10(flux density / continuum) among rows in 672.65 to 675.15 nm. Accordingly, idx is 674.2 nm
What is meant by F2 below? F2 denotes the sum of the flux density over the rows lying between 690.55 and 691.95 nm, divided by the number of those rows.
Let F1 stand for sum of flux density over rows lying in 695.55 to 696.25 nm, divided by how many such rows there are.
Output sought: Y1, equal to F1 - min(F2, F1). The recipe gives 0.00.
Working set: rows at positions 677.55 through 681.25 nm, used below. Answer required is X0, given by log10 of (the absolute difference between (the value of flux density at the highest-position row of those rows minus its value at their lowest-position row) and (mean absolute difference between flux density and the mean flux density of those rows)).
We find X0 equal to 0.6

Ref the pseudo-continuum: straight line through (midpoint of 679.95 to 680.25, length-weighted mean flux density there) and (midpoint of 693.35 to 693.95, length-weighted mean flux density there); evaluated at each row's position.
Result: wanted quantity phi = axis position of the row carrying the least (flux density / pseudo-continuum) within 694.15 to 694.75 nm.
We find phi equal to 694.2 nm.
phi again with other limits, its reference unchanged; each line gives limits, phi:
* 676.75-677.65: 677.0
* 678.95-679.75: 679.6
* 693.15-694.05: 693.9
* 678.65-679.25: 678.9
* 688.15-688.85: 688.8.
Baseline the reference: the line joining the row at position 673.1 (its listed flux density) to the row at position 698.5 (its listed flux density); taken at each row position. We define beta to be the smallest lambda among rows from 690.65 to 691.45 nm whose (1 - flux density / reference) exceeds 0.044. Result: 690.7 nm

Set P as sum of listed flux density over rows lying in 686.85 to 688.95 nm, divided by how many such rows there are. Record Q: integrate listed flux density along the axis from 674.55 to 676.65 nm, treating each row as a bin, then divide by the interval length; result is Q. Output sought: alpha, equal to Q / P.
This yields 1.008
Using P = 14.18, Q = 14.3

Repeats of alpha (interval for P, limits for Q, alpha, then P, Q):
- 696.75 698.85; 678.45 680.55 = 0.976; 14.62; 14.3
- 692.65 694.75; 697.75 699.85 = 1.015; 14.36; 14.6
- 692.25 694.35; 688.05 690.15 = 0.980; 14.37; 14.1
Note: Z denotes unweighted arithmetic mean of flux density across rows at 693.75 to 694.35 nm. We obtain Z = 14.0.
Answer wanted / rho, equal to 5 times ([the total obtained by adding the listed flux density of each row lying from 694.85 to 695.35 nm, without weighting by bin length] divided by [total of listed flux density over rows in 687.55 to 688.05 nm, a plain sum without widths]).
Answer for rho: 5.25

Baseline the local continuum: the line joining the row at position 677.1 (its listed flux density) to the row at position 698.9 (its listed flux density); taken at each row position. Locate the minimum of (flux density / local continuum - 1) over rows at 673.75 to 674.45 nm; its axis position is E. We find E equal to 674.2 nm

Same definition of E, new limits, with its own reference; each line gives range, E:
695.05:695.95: 695.6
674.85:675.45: 675.3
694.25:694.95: 694.3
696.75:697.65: 696.9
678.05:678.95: 678.9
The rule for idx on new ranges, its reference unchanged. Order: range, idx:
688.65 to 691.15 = 690.4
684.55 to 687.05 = 685.9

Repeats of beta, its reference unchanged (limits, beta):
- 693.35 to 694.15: 693.4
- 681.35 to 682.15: 681.4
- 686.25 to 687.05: 686.3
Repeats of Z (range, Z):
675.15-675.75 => 13.8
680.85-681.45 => 13.3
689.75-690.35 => 14.2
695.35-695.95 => 14.2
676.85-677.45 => 14.7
